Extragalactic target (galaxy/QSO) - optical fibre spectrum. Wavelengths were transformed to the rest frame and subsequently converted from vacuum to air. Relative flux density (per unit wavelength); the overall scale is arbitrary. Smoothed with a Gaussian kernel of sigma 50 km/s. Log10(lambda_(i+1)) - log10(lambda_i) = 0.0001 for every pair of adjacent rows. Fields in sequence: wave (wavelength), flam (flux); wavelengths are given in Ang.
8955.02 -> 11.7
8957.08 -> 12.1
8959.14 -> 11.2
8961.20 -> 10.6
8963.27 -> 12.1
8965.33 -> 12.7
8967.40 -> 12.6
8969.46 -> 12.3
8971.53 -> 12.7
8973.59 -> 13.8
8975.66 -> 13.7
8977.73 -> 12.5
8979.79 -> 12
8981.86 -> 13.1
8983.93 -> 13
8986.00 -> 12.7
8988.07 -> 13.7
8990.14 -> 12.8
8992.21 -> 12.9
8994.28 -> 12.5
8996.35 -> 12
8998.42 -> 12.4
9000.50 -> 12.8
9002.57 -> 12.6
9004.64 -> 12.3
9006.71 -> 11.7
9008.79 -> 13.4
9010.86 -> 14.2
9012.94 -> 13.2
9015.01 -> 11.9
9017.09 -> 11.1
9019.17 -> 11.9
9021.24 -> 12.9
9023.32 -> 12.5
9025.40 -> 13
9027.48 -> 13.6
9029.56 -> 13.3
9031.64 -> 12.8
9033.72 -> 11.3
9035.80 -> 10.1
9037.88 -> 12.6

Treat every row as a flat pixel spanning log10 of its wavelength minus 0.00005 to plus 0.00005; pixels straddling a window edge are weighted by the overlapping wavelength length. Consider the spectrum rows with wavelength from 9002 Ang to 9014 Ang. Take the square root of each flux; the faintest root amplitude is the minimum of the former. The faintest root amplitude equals 3.42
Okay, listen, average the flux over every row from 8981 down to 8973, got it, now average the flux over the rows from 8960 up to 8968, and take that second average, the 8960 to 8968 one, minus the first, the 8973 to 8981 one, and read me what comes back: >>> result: -1.0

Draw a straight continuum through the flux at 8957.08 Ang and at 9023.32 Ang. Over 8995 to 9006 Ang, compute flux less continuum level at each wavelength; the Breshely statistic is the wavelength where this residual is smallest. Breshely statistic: 8996.35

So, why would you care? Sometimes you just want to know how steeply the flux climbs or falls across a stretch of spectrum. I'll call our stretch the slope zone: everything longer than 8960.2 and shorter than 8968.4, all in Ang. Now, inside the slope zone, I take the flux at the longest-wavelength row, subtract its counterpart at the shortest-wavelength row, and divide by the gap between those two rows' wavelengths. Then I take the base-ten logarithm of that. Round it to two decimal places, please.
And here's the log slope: -0.49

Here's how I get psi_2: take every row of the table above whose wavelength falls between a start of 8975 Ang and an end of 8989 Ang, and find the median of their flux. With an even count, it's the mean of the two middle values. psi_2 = 13.00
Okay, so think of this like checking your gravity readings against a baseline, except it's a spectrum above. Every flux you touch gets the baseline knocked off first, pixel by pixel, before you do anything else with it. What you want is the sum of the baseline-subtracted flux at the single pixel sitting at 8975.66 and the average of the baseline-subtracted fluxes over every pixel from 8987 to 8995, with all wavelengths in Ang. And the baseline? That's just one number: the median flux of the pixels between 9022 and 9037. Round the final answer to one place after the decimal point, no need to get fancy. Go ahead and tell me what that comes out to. 1.1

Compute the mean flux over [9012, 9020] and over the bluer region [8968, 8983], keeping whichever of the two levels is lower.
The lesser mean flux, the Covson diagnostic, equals 12.0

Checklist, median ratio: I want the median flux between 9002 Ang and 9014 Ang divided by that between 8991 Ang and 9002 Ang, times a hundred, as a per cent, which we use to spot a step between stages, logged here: 103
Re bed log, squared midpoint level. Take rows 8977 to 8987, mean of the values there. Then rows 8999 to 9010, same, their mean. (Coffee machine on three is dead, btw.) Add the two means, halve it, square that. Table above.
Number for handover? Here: 159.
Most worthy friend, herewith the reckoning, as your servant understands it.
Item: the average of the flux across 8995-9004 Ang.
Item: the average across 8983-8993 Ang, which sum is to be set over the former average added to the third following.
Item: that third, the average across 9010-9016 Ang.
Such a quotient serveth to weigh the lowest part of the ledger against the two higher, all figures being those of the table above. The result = 0.510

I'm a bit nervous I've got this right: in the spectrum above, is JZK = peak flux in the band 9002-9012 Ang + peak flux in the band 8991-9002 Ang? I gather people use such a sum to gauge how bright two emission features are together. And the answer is 27.1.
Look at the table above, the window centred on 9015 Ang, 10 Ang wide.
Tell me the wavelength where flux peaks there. 9010.86 Ang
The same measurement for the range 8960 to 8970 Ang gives 8965.33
